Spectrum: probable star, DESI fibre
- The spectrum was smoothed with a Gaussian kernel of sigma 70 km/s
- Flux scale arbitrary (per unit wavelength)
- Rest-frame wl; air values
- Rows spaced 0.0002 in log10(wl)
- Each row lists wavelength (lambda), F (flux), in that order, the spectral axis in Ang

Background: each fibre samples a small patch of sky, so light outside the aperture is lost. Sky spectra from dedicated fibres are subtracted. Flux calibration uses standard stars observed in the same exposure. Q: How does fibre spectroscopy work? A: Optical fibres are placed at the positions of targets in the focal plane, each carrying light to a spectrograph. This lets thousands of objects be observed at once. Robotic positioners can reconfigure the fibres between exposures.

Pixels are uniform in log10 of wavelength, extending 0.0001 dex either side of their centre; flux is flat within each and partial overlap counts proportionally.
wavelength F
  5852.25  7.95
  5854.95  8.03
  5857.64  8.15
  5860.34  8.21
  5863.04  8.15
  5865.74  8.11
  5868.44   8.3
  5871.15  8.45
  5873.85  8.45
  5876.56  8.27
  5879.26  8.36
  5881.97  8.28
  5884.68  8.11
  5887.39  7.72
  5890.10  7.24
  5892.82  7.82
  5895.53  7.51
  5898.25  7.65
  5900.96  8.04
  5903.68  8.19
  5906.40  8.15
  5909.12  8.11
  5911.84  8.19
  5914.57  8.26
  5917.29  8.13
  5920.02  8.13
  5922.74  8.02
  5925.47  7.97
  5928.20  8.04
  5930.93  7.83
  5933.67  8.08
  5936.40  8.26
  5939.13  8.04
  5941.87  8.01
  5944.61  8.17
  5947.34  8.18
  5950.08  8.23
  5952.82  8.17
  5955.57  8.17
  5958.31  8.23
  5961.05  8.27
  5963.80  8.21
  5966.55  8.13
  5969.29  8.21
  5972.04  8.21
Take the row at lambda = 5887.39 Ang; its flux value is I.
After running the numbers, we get 7.72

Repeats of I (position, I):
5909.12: 8.11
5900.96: 8.04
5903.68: 8.19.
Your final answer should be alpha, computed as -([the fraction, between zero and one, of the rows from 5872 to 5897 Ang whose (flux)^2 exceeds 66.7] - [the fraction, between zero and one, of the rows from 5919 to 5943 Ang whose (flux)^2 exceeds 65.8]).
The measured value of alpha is -0.22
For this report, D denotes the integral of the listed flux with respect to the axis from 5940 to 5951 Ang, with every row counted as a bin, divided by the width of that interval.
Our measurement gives 8.14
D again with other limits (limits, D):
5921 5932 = 7.98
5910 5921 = 8.17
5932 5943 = 8.09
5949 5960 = 8.20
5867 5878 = 8.37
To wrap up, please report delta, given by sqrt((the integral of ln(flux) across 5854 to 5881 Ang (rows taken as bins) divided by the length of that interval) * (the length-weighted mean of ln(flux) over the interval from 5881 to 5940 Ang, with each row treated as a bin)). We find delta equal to 2.094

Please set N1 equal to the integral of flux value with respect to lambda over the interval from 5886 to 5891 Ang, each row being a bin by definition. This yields 37.5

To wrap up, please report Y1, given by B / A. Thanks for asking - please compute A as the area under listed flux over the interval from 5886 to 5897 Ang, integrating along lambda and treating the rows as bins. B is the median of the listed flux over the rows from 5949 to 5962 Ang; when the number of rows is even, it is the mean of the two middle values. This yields 0.10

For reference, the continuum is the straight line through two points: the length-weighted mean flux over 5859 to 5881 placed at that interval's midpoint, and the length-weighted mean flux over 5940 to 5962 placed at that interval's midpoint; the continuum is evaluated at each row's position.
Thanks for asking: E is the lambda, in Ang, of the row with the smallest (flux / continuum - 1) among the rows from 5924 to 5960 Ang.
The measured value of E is 5930.93 Ang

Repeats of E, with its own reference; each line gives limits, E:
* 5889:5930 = 5890.10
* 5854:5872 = 5854.95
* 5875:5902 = 5890.10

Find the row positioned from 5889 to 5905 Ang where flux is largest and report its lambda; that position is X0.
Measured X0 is 5903.68 Ang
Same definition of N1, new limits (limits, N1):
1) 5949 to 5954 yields 41.0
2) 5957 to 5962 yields 41.3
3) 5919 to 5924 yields 40.4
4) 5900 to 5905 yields 40.6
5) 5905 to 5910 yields 40.7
